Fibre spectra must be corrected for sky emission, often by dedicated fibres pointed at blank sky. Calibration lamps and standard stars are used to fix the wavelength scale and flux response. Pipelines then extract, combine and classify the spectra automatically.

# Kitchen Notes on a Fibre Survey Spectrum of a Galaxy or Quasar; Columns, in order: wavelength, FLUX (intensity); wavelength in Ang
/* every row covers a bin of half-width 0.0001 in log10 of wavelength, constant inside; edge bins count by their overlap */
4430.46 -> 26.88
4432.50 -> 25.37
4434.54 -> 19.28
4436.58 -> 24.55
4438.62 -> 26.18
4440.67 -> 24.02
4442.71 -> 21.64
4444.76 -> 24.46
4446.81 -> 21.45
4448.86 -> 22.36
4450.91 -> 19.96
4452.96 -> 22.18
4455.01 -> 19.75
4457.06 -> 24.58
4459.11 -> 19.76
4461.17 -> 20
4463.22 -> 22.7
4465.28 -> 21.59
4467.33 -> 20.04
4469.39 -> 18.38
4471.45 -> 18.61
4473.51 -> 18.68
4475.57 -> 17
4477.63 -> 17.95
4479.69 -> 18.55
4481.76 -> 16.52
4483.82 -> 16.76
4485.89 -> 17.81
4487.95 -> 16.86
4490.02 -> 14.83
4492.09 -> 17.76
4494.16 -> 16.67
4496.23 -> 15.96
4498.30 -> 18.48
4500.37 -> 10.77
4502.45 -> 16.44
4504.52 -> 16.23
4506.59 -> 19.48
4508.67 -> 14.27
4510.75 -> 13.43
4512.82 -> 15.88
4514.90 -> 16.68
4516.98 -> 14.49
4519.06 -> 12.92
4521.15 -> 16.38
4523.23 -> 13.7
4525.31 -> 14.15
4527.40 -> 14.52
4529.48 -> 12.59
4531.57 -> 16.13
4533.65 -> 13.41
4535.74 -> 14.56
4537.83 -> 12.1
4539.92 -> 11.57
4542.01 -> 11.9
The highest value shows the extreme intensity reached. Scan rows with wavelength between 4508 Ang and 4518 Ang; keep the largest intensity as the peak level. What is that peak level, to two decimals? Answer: 16.68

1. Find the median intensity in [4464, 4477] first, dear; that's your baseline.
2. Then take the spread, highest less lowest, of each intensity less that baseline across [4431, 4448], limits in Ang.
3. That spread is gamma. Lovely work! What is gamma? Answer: 6.9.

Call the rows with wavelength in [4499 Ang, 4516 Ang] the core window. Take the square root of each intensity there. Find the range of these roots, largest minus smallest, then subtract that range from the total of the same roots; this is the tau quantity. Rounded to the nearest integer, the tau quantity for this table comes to 30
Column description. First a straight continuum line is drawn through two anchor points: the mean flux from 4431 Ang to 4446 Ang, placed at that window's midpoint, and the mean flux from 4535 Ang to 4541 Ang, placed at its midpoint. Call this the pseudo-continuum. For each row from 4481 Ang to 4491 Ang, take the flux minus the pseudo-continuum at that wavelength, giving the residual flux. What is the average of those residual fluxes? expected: -1.9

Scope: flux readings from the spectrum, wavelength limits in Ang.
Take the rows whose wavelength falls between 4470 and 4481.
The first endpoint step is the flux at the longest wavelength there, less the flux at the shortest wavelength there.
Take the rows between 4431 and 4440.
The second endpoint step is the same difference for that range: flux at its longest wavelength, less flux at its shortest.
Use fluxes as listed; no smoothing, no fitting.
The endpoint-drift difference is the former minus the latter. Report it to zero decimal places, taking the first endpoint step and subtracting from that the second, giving -1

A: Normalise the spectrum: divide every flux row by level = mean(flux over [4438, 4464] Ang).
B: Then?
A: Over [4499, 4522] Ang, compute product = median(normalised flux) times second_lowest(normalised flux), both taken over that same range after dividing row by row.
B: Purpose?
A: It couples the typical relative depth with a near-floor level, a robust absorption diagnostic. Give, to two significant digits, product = 0.42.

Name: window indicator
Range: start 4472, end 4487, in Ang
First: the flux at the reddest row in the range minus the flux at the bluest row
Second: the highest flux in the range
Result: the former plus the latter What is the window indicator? 18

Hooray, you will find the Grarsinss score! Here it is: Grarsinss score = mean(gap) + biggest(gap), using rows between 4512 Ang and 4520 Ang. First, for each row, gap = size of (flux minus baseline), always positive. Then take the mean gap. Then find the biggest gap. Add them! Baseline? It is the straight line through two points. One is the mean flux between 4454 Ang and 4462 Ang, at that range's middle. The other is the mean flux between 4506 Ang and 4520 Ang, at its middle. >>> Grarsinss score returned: 2.8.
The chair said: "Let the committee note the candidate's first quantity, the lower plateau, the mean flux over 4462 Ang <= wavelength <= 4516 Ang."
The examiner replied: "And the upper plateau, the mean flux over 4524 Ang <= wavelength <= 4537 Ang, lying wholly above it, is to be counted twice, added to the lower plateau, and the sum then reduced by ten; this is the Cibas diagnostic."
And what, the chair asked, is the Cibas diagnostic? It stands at 36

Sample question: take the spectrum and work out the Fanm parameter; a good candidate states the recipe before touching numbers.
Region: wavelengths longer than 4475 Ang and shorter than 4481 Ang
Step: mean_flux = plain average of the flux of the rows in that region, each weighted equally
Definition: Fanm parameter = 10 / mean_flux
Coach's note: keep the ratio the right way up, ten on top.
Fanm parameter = 0.56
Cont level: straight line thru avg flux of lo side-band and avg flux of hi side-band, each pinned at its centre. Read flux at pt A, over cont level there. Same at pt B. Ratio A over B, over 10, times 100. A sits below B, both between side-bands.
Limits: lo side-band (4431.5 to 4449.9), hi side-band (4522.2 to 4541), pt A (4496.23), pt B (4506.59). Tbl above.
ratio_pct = 7.7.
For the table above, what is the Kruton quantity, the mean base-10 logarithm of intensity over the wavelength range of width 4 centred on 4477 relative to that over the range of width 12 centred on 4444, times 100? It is 91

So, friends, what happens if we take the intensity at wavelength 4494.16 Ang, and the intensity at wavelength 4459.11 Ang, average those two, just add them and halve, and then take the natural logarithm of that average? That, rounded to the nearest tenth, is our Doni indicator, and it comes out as 2.9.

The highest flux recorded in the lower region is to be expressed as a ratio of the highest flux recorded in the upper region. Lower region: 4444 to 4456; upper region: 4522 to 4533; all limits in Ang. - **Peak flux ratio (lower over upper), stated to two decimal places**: 1.52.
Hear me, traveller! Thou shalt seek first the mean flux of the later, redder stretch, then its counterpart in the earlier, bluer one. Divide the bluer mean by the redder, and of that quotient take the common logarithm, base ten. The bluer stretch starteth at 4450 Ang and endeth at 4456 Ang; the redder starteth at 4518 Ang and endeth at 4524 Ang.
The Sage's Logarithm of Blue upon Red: 0.16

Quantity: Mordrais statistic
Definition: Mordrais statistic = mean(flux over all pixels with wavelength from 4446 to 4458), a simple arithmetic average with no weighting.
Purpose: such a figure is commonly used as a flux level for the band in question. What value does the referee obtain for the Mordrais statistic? 22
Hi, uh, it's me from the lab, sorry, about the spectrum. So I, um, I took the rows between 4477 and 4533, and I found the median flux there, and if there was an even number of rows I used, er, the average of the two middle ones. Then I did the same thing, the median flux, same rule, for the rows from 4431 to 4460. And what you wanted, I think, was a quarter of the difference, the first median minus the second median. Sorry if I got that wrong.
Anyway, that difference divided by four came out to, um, -1.5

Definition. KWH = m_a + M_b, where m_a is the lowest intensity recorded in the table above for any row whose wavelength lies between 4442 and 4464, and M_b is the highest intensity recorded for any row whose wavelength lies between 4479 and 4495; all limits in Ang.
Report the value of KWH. 38.3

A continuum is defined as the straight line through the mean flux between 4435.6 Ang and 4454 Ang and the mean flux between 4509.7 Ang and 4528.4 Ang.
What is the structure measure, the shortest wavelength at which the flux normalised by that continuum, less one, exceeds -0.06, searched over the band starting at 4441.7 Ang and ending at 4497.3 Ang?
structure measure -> 4444.76 Ang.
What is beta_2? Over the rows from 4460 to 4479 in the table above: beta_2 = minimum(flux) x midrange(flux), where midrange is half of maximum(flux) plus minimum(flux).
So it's 337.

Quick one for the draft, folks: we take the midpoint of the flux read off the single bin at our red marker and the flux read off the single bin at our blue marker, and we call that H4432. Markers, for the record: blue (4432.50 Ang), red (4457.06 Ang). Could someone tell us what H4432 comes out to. 25.0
